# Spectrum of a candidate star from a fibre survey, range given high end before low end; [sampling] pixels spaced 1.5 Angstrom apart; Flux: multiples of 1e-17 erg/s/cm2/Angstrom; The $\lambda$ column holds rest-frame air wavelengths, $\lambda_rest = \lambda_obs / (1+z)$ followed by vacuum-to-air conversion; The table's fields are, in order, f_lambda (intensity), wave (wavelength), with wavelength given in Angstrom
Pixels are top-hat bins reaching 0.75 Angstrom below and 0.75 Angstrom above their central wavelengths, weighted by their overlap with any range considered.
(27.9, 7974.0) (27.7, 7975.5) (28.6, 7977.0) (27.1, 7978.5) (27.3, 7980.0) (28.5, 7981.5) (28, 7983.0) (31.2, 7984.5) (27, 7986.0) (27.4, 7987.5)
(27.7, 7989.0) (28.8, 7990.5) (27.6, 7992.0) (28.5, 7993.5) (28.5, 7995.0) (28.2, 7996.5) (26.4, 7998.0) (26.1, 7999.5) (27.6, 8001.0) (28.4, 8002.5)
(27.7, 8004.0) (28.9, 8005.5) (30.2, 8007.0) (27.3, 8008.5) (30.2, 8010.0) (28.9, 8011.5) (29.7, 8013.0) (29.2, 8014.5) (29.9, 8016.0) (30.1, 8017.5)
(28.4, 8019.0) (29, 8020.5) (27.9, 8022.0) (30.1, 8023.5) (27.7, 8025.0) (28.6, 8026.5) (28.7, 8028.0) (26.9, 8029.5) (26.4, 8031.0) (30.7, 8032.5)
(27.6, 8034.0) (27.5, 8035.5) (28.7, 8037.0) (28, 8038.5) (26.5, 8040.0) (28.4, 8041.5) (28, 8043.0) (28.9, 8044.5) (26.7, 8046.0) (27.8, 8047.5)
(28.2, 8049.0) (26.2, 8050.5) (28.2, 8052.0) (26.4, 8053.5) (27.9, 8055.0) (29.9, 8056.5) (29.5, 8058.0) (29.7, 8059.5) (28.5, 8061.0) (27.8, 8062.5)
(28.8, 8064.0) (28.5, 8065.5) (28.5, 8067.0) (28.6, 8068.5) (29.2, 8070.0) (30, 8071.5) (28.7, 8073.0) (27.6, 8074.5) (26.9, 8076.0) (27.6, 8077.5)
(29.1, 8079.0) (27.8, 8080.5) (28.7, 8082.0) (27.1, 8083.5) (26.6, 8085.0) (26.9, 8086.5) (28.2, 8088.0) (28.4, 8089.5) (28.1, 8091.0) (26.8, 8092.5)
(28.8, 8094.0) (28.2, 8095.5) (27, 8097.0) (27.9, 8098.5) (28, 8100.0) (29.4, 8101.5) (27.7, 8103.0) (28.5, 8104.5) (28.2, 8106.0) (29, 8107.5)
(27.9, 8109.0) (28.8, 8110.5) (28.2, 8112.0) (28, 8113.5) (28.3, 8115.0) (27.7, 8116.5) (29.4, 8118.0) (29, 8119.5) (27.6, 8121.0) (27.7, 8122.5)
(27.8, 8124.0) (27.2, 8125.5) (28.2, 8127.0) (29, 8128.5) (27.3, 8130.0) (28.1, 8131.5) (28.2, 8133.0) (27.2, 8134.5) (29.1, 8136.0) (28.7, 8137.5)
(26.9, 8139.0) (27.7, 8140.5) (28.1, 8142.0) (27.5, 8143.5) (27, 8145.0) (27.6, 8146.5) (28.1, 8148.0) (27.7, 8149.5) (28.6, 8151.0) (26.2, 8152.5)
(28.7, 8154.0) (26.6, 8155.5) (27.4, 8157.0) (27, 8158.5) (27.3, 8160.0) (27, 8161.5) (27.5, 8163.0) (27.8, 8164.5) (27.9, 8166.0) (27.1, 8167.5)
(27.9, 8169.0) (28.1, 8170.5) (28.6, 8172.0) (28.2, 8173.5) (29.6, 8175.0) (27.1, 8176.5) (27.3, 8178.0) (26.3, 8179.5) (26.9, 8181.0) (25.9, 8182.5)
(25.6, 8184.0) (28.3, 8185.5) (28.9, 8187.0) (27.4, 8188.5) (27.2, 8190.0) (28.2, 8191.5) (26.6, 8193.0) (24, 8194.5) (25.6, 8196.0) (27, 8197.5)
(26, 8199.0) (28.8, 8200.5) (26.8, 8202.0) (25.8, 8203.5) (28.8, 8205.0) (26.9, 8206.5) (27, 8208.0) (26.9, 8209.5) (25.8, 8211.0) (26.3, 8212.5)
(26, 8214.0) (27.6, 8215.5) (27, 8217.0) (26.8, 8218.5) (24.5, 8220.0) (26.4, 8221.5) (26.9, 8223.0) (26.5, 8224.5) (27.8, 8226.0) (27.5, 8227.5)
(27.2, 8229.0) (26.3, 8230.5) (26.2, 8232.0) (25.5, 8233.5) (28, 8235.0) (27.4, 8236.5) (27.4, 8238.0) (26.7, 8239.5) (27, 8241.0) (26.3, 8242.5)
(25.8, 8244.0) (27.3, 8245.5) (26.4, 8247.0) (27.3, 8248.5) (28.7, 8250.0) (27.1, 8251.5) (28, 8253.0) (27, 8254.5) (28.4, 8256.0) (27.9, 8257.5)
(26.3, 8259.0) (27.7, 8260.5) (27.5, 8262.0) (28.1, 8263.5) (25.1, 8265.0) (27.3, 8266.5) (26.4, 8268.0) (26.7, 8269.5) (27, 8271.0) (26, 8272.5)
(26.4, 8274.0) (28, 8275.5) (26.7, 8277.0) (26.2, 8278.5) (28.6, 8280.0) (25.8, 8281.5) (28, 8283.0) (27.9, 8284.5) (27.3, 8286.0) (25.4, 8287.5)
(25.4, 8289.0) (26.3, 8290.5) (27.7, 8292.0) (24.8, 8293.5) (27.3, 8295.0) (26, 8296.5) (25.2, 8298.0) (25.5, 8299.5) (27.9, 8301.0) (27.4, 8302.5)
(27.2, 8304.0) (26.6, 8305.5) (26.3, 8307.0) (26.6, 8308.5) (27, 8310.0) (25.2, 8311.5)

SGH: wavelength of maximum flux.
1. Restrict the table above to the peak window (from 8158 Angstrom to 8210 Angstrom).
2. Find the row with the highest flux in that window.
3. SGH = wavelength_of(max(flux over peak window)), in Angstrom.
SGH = 8175.0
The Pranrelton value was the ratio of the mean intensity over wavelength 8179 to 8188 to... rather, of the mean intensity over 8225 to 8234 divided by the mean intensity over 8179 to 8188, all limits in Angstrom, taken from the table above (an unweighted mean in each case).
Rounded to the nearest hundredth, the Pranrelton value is 0.99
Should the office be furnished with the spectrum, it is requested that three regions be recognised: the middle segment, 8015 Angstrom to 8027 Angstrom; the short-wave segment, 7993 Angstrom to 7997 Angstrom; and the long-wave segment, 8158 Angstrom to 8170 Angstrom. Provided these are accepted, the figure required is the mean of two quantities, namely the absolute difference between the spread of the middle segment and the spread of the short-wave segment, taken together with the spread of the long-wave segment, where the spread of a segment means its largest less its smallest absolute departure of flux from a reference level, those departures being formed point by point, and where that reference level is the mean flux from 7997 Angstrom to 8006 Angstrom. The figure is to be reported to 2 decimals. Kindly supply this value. 1.30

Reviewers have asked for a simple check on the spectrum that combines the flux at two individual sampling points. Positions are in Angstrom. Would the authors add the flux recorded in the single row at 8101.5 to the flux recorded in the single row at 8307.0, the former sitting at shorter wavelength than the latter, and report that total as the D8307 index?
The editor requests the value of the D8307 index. 55.7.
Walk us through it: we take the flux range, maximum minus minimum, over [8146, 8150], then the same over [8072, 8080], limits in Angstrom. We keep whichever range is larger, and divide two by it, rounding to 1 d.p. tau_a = 0.9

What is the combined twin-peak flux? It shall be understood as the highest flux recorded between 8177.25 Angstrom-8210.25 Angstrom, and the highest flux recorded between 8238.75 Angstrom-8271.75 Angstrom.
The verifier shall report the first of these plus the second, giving 57.6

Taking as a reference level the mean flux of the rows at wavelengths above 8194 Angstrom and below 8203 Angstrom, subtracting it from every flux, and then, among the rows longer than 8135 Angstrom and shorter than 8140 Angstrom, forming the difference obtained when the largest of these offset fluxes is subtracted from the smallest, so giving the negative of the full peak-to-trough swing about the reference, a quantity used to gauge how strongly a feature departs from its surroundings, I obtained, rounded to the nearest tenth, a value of -2.2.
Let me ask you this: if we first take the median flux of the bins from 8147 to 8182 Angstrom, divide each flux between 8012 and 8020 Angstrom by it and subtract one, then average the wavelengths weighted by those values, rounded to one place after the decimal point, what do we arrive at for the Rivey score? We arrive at 8015.7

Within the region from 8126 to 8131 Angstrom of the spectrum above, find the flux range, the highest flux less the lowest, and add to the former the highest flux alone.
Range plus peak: 30.7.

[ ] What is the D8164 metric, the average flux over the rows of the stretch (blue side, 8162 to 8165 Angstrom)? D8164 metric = 27.6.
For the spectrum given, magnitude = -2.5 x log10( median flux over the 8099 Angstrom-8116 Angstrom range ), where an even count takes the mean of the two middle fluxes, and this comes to -3.63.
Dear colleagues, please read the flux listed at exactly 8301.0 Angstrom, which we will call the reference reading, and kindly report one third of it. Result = 9.3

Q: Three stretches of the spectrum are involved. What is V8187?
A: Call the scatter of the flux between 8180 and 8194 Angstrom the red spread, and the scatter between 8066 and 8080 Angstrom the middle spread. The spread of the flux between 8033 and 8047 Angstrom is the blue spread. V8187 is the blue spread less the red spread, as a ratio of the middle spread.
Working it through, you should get -0.3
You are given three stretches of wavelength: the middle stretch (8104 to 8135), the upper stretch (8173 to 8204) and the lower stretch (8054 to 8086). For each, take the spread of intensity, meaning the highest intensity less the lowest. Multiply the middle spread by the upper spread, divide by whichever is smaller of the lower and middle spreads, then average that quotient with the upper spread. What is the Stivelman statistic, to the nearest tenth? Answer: 5.6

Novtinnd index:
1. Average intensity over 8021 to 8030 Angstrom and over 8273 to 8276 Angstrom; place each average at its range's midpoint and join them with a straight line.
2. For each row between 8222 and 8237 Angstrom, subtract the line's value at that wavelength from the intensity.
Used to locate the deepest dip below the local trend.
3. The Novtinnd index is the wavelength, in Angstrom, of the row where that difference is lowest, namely 8233.5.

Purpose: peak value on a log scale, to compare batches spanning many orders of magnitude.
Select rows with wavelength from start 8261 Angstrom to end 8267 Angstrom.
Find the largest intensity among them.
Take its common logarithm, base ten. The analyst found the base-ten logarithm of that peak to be 1.45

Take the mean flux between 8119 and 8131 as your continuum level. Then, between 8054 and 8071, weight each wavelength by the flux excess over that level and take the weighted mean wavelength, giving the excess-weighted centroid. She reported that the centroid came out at 8061.9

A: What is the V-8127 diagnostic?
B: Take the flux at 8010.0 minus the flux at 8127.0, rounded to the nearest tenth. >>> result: 2.0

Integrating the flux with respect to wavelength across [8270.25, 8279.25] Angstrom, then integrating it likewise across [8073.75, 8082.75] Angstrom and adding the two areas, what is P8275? 492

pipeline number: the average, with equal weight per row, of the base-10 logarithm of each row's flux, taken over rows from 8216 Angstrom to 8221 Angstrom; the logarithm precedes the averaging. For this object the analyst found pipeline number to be 1.42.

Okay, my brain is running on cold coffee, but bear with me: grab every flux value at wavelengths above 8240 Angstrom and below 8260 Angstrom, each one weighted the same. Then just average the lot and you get 27.2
